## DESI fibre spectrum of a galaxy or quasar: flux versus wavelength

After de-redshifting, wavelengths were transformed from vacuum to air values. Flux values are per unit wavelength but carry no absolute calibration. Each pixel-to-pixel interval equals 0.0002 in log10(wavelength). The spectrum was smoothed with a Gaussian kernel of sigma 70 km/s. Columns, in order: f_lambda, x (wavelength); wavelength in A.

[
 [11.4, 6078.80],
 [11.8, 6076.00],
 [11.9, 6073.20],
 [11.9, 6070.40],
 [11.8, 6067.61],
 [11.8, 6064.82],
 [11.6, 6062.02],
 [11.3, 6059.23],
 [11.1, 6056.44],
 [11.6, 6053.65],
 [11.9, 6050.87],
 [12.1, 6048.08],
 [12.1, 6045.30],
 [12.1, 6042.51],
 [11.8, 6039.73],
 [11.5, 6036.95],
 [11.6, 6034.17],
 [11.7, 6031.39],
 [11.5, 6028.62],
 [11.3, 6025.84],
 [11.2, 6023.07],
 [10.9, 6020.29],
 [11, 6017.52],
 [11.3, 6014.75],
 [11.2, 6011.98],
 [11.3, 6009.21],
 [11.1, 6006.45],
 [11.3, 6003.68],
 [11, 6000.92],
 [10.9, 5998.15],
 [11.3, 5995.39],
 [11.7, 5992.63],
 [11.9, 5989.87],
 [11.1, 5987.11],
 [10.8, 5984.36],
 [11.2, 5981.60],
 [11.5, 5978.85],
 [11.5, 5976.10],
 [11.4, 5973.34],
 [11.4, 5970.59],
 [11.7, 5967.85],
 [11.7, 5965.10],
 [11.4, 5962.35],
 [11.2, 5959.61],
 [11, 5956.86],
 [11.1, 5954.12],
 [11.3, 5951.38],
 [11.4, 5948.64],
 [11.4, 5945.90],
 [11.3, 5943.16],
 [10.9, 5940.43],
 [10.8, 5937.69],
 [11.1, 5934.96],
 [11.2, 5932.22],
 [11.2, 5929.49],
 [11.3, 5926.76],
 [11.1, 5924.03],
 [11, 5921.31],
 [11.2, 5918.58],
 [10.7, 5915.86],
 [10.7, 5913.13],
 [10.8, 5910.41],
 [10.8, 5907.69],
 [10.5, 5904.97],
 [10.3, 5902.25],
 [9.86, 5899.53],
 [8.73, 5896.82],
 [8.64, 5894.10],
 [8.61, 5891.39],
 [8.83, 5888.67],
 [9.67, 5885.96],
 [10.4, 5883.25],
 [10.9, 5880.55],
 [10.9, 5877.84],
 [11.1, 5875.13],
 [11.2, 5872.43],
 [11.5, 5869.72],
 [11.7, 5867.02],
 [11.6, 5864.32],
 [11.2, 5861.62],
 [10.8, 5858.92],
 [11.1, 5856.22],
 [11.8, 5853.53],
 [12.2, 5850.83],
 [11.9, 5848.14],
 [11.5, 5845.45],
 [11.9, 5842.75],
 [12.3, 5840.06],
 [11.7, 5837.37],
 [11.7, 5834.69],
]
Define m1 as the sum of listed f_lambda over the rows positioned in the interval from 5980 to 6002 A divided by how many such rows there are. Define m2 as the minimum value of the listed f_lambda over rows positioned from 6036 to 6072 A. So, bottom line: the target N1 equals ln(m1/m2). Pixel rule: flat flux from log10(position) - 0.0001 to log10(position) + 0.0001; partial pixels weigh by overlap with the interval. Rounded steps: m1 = 11.2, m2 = 11.1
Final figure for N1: 0.012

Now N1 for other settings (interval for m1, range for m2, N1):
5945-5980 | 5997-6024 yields 0.044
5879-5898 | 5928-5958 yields -0.139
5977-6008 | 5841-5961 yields 0.268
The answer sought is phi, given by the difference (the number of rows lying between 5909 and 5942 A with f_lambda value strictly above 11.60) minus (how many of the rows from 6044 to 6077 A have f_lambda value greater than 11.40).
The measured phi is -10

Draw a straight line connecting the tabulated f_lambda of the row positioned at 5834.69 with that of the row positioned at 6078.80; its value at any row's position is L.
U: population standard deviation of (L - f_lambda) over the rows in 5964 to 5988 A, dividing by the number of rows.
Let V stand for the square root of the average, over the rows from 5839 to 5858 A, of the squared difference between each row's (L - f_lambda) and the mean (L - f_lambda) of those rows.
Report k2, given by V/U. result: 1.4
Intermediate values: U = 0.27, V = 0.38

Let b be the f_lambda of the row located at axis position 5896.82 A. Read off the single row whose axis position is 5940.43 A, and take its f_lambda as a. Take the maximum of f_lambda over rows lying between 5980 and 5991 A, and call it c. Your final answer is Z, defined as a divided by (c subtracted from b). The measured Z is -3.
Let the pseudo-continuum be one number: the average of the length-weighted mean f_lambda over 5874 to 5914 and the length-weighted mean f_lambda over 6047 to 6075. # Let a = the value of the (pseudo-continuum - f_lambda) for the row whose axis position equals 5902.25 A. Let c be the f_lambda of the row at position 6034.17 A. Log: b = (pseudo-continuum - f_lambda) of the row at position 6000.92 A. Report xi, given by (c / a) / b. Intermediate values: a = 0.6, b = -0.1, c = 11.6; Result -153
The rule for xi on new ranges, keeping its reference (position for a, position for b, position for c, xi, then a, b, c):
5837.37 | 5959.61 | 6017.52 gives 39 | -0.8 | -0.3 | 11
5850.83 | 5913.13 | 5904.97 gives -48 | -1.3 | 0.2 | 10.5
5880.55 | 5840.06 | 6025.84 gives 229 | 0.0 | -1.4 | 11.3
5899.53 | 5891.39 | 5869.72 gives 5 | 1.0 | 2.3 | 11.5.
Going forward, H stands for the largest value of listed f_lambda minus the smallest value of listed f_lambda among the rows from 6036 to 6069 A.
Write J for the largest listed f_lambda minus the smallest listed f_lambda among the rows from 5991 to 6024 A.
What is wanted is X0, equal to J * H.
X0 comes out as 0.8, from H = 1.0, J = 0.80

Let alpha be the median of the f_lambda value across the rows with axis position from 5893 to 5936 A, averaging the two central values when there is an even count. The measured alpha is 10.8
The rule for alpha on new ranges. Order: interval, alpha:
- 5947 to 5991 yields 11.4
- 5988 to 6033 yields 11.3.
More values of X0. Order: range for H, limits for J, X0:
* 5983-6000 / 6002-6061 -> 1.3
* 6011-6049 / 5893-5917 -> 2.6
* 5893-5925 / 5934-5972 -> 2.3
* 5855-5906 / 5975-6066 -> 4.0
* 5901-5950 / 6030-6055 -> 0.7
